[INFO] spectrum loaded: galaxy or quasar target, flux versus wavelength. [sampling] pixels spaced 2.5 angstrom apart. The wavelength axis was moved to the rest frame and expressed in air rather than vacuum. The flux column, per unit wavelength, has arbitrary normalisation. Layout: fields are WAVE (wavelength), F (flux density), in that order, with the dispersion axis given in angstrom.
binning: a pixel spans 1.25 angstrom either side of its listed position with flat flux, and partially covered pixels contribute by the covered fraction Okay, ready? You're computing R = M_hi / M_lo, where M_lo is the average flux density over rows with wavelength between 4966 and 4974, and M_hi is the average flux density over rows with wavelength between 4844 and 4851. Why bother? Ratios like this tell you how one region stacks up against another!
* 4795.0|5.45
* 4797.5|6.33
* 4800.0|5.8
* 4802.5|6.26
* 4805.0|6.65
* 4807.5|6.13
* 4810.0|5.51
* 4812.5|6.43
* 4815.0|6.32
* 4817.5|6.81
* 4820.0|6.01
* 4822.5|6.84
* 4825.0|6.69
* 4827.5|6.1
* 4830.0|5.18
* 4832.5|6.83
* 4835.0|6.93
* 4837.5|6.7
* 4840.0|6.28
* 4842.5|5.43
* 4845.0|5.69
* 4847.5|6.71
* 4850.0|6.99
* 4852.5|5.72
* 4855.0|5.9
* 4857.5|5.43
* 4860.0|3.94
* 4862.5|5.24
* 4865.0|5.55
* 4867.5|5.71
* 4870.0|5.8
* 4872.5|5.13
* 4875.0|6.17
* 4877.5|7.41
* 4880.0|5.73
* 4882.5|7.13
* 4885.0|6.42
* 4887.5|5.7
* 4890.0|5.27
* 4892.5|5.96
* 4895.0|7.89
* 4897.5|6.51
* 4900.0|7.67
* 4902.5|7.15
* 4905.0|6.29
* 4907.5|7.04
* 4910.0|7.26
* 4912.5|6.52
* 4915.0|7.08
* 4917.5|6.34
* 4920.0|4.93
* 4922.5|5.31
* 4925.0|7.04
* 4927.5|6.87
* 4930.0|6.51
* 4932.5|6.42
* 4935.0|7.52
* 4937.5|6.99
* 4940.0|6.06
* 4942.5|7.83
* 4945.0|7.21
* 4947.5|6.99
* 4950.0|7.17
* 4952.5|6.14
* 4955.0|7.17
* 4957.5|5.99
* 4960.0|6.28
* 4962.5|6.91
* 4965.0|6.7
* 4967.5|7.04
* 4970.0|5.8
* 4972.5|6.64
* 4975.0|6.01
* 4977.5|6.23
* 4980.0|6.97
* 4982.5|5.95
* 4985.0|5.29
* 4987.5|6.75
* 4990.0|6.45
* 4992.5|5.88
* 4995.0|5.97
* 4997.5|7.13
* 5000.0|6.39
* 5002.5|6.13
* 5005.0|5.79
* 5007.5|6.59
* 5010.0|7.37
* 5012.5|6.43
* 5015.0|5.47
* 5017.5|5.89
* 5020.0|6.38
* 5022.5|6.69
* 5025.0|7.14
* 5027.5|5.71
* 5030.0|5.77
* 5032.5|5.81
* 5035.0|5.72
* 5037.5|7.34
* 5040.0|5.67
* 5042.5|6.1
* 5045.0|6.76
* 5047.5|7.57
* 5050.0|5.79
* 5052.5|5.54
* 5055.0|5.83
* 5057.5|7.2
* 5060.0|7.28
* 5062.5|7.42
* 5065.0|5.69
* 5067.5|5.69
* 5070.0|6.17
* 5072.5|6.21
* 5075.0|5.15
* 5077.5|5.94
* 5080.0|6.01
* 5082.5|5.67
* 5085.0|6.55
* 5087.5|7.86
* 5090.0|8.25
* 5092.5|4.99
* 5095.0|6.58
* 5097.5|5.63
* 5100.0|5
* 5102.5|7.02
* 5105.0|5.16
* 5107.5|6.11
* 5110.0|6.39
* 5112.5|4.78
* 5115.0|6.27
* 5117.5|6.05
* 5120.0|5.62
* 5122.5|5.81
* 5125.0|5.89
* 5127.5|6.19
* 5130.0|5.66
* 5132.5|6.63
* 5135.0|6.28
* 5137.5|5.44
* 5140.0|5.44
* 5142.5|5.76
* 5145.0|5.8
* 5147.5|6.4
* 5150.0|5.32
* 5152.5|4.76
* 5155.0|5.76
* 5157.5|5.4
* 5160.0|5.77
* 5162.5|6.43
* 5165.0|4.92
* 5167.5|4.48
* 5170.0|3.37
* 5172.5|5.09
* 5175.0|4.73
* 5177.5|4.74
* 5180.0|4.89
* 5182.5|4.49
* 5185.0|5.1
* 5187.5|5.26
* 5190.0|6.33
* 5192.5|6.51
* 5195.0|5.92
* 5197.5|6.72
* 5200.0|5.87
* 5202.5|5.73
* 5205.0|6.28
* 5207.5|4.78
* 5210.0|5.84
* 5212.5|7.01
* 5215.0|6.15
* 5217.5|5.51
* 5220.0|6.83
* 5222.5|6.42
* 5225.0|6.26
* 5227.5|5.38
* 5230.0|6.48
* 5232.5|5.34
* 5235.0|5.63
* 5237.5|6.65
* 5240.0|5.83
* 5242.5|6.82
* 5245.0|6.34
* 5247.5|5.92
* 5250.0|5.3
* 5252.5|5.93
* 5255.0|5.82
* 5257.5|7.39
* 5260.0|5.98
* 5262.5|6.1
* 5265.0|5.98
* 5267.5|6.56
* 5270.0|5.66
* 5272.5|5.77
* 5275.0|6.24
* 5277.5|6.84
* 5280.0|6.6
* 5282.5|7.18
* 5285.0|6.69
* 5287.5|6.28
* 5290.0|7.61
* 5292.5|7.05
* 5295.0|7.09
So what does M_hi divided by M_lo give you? 1.00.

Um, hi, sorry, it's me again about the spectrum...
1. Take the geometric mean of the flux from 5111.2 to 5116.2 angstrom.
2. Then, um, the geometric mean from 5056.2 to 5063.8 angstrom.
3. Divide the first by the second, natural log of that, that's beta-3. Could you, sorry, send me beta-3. -0.29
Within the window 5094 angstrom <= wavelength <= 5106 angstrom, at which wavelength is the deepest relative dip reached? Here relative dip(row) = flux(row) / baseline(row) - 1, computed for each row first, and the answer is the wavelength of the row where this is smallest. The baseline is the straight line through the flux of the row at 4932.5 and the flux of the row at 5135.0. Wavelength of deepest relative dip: 5100.0 angstrom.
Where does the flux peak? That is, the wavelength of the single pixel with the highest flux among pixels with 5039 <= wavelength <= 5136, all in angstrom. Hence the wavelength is 5090.0 angstrom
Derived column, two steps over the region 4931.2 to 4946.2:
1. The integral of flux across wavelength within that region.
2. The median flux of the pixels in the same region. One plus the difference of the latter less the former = -97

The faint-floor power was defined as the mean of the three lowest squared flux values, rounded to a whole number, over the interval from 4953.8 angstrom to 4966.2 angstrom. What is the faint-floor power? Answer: 40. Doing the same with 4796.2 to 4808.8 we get 37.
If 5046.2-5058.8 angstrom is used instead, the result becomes 33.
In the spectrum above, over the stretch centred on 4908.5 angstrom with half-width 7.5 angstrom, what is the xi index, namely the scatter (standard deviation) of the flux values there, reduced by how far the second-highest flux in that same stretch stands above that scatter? -6.4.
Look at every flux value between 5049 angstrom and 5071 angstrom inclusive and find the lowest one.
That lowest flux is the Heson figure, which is 5.54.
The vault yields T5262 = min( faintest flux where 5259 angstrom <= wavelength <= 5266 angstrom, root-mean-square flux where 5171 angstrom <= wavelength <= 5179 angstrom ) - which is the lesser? 4.86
